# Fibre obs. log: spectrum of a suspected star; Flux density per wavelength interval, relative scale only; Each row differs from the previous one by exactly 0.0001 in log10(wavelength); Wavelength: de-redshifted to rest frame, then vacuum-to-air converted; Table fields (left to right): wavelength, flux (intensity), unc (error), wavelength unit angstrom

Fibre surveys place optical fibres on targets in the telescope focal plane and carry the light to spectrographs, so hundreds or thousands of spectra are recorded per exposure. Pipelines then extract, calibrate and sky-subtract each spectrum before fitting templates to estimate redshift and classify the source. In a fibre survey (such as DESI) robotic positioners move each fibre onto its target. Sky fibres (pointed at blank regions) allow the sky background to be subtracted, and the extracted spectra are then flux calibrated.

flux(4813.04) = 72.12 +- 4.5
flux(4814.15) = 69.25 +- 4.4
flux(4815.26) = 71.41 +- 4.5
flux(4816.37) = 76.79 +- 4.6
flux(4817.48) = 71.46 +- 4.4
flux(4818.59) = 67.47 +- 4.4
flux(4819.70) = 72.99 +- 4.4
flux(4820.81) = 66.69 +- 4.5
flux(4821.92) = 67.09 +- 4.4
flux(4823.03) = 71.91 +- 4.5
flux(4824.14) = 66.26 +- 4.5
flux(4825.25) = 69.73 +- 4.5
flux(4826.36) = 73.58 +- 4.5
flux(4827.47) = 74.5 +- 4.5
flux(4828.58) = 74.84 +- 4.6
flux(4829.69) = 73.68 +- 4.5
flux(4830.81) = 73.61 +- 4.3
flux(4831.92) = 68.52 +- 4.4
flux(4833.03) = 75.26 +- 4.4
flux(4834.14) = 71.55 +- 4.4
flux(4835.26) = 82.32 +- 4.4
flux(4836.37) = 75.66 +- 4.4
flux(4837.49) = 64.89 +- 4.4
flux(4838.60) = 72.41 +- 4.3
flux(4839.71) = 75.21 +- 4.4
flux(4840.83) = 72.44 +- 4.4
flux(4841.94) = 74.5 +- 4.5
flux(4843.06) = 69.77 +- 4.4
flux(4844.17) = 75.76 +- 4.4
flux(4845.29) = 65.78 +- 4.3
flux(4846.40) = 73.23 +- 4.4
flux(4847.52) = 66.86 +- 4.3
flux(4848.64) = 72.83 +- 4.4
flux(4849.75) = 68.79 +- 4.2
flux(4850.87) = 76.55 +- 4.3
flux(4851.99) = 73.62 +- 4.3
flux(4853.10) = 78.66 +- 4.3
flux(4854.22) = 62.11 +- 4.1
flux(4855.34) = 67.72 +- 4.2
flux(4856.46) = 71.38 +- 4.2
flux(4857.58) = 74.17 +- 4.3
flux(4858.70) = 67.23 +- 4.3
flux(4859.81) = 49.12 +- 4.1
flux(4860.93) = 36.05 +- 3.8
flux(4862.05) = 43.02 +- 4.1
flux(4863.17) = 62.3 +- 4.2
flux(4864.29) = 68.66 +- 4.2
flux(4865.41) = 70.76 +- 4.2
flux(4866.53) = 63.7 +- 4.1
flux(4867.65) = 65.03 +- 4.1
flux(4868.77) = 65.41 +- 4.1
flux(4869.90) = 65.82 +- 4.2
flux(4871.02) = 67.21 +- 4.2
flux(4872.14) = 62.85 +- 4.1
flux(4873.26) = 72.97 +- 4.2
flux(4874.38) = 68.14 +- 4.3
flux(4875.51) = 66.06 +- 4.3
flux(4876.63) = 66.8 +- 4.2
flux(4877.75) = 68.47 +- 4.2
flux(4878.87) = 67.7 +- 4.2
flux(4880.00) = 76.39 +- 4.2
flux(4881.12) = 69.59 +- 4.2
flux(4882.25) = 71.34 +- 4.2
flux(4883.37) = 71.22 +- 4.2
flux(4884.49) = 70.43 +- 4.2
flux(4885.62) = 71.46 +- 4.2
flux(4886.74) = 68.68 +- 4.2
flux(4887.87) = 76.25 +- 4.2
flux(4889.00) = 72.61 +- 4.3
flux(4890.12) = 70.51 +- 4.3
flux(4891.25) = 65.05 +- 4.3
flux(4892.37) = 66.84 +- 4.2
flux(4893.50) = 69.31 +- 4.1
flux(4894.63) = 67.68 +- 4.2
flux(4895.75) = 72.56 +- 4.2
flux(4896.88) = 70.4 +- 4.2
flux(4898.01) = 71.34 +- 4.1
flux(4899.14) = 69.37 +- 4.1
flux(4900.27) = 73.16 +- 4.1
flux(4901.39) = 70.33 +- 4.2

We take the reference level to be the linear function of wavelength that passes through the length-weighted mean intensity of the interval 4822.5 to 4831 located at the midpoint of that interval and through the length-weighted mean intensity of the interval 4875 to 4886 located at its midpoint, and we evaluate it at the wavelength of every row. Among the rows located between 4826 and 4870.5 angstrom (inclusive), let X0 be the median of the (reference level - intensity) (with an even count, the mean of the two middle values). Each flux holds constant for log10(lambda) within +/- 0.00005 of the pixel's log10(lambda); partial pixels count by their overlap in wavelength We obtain -0.3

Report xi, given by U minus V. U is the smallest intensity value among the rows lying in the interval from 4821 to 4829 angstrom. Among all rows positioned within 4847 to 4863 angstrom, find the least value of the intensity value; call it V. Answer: 30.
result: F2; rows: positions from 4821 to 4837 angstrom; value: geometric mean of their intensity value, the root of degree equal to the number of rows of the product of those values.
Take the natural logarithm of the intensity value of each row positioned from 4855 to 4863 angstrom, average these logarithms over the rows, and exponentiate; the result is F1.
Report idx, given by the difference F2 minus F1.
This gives 16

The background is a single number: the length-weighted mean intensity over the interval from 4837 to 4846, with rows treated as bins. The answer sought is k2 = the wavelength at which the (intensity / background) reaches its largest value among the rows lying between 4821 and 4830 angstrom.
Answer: 4828.58 angstrom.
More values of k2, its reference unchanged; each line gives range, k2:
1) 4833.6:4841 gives 4835.26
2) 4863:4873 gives 4865.41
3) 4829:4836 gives 4835.26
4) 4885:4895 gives 4887.87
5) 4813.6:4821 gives 4816.37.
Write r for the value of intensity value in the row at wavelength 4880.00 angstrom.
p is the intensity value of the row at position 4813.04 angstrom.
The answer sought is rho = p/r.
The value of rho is 0.94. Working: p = 72.12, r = 76.39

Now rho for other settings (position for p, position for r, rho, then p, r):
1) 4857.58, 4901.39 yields 1.05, 74.17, 70.33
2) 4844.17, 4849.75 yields 1.10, 75.76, 68.79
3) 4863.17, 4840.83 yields 0.86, 62.3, 72.44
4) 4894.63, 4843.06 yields 0.97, 67.68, 69.77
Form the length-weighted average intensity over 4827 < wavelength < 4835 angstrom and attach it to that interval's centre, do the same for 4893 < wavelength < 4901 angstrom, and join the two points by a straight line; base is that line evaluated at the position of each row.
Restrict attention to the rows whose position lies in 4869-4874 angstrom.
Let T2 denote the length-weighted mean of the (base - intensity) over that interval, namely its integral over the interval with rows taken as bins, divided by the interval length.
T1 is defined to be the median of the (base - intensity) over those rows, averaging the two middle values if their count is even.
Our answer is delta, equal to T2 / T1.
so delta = 0.87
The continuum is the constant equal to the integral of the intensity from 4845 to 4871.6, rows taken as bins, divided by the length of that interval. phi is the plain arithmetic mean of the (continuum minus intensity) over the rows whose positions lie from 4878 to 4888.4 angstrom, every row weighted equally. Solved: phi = -6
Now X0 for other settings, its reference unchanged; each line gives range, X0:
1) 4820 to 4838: -0.5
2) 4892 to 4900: -0.2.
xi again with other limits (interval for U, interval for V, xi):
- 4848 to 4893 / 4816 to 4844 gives -29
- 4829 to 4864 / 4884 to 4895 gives -29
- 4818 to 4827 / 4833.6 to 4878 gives 30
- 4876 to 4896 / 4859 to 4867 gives 29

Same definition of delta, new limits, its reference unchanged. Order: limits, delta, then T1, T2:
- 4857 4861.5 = 1.11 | 14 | 16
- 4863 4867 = 0.89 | 6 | 5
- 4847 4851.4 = 0.75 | 2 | 1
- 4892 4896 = 0.80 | 2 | 2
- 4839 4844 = 0.40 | 0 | 0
